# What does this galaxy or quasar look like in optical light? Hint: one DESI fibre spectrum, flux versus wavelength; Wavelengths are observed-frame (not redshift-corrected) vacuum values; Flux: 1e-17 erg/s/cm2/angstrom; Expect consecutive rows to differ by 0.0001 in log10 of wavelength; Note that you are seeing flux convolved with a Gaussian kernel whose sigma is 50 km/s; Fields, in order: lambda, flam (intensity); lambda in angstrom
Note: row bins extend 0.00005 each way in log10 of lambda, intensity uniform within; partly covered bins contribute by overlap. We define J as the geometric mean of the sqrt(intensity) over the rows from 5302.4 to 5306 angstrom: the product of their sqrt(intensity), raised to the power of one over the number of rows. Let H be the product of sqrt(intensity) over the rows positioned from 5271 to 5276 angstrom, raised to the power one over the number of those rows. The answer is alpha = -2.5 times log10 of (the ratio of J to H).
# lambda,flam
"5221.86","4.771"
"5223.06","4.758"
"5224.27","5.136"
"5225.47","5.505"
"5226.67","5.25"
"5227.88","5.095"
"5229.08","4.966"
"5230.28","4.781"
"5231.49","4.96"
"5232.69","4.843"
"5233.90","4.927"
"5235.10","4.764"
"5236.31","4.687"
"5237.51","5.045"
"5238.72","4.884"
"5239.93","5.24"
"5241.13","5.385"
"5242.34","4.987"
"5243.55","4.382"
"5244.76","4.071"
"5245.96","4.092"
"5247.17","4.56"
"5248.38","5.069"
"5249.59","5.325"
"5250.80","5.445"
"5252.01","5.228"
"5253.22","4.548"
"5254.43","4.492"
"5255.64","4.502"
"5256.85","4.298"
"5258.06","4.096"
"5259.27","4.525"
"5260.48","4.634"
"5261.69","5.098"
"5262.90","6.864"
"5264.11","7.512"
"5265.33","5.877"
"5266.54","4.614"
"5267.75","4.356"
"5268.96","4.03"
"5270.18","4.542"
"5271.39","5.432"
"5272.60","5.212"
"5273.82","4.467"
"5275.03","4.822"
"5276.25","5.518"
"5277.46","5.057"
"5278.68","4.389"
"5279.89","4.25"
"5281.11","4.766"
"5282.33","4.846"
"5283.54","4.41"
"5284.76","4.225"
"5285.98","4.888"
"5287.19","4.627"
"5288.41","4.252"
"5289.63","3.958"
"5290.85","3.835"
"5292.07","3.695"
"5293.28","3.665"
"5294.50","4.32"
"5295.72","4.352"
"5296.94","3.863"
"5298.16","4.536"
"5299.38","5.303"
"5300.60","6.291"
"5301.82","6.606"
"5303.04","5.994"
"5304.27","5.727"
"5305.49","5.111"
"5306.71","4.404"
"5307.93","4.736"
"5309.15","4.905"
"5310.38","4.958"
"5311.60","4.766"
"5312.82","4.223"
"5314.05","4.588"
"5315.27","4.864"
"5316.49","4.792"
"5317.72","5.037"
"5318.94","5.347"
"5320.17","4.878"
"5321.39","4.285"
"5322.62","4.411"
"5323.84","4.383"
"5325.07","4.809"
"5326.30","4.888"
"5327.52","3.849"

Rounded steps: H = 2.23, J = 2.37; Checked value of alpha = -0.065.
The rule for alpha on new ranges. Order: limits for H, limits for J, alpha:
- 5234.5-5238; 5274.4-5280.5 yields 0.005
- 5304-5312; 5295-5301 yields 0.015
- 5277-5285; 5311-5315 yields 0.004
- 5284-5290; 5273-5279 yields -0.054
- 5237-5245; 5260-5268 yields -0.065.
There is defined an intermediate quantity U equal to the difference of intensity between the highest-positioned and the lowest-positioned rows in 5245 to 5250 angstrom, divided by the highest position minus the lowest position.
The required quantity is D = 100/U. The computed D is 294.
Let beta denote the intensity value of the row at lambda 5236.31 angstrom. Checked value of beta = 4.687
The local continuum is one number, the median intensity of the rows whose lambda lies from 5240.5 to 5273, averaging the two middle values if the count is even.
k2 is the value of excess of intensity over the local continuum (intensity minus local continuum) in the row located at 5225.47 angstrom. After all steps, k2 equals 0.89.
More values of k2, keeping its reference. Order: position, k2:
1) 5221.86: 0.16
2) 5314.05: -0.03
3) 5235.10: 0.15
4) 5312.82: -0.39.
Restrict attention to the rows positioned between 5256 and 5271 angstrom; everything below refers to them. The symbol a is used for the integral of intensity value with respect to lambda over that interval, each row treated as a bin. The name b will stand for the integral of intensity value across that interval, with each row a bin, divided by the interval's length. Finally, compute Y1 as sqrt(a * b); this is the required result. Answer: 19.5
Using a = 75.5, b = 5.04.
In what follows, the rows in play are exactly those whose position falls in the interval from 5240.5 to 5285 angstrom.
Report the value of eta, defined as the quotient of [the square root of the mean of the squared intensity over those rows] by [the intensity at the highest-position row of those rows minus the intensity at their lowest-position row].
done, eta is -4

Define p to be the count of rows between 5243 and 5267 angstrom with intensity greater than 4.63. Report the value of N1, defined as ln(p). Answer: 2.20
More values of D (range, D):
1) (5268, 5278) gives 828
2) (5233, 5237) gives -1004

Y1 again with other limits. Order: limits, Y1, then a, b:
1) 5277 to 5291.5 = 16.9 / 64.5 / 4.45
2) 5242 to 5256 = 17.7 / 66.1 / 4.72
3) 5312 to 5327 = 18.2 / 70.6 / 4.71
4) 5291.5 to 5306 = 18.9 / 71.9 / 4.96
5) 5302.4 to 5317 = 18.8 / 71.9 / 4.93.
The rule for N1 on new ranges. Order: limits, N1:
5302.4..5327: 2.64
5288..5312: 2.30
